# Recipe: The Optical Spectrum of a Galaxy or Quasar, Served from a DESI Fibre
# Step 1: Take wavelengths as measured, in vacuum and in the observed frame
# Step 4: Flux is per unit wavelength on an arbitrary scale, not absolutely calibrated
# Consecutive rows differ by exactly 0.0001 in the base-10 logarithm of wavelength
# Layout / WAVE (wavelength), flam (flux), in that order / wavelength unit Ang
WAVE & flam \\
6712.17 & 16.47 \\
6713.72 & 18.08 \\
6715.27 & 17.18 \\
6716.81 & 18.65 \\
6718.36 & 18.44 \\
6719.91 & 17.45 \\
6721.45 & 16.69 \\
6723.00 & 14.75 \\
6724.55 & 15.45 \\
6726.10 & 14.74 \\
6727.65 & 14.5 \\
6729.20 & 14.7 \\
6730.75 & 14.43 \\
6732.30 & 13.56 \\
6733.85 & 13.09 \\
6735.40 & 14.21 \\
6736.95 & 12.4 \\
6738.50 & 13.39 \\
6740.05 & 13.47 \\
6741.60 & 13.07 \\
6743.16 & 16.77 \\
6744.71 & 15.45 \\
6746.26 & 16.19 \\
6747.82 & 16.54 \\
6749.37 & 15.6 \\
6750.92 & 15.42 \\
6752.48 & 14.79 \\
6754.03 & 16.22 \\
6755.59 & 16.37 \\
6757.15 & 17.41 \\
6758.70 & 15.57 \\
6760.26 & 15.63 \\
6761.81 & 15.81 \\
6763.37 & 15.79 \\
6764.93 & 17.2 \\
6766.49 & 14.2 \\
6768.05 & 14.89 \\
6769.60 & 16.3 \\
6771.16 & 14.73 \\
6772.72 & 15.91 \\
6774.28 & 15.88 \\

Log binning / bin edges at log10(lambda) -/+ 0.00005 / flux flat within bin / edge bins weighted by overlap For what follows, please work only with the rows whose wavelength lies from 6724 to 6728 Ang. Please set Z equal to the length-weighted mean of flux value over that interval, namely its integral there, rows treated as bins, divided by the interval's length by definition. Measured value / 14.9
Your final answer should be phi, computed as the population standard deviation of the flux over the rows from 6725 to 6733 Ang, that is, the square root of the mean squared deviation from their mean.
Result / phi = 0.4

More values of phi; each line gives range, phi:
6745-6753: 0.6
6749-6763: 0.7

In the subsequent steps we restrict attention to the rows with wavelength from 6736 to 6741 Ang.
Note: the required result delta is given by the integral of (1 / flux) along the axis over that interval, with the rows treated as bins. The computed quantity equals 0.38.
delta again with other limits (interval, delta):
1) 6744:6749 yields 0.31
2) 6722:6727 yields 0.33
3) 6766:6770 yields 0.27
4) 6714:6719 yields 0.28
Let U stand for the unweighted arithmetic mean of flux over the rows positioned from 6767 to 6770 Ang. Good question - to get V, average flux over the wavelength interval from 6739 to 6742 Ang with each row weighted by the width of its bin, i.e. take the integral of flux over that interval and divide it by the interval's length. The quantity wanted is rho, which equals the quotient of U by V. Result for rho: 1.17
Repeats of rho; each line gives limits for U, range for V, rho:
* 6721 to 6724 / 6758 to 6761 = 1.01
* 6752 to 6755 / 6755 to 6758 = 0.92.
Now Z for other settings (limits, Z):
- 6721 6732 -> 14.9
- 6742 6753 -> 15.7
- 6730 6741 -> 13.5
